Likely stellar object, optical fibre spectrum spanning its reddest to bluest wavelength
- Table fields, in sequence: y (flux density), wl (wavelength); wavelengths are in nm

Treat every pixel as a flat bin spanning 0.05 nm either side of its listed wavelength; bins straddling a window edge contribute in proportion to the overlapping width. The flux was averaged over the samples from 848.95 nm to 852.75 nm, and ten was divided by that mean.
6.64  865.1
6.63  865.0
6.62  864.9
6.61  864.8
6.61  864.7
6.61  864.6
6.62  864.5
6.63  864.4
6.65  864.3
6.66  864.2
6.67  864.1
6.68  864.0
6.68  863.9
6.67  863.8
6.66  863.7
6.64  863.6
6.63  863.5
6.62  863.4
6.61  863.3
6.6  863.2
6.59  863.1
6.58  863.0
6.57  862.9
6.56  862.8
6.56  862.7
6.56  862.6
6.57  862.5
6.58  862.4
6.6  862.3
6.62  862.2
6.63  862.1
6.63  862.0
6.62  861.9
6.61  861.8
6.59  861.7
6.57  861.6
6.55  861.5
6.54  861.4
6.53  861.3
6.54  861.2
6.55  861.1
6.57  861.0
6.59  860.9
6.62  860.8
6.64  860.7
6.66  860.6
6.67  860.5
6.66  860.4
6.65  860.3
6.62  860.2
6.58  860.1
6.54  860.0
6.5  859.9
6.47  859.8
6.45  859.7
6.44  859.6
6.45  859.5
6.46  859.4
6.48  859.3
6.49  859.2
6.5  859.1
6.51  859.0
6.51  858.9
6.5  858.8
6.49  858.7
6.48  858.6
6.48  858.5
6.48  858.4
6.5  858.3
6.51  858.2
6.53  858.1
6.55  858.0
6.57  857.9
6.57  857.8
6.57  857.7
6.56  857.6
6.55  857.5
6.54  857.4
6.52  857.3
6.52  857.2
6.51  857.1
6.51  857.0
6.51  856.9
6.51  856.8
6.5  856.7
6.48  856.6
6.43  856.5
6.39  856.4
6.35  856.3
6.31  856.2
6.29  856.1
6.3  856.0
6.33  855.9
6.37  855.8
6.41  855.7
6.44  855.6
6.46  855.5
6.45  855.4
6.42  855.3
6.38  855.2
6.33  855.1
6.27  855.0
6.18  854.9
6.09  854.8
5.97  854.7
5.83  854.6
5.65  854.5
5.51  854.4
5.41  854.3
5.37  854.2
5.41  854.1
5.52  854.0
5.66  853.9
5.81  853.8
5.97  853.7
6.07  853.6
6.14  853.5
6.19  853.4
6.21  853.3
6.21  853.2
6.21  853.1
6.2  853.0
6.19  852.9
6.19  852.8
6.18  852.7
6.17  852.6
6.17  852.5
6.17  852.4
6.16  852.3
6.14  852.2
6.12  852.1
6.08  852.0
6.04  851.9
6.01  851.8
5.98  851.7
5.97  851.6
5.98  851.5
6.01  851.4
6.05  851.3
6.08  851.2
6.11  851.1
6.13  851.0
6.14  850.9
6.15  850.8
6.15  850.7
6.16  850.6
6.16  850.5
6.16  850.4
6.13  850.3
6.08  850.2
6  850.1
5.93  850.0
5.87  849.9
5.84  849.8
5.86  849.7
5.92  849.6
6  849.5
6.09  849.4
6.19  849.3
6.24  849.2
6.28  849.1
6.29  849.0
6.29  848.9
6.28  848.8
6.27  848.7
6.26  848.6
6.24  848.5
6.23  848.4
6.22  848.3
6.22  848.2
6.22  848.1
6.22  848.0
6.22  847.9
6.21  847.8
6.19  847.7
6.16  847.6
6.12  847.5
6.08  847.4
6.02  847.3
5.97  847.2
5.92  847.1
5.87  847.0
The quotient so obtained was 1.64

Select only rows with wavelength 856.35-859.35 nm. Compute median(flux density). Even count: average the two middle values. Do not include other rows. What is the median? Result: 6.51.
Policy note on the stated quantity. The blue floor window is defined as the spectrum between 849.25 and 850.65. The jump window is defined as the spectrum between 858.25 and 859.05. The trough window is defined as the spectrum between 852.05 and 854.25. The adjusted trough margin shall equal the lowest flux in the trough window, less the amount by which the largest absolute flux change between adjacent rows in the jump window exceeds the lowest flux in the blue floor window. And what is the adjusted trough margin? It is 11.2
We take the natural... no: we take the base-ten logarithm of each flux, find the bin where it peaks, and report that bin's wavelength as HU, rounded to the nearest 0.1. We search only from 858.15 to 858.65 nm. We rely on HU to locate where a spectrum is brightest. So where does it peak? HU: 858.2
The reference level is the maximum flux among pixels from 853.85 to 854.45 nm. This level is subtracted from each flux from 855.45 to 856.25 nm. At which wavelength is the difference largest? 855.5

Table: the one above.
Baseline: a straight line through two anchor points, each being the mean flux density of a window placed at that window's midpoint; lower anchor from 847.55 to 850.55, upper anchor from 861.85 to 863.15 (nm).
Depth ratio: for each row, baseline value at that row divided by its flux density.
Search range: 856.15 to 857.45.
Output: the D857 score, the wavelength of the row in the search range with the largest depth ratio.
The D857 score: 856.2 nm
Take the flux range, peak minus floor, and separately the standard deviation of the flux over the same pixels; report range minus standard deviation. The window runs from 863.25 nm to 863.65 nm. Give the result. 0.02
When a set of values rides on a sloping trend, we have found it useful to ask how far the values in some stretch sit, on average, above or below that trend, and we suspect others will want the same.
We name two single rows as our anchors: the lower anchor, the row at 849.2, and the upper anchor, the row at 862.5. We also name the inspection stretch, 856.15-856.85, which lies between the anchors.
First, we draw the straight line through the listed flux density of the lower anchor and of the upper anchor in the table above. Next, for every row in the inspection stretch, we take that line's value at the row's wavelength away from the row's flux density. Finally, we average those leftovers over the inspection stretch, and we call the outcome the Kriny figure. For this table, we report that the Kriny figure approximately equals 0.00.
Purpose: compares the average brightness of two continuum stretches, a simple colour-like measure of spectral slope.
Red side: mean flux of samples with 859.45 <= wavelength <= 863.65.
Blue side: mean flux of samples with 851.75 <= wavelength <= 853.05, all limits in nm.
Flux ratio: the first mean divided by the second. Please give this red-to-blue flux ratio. 1.07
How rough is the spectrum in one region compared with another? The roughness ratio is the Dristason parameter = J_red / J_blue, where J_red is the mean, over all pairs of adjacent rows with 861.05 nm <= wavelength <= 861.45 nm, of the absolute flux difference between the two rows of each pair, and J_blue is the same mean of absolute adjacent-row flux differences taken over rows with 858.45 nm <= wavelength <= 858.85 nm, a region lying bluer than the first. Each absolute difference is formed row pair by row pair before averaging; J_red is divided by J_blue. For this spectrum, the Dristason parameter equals 1.5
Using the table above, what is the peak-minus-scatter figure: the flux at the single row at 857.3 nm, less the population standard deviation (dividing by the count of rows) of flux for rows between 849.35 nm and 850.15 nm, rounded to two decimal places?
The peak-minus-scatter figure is 6.44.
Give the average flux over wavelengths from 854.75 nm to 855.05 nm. 6.18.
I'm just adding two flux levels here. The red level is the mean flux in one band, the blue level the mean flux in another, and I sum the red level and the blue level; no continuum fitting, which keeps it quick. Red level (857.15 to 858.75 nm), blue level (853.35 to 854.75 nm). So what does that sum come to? 12.3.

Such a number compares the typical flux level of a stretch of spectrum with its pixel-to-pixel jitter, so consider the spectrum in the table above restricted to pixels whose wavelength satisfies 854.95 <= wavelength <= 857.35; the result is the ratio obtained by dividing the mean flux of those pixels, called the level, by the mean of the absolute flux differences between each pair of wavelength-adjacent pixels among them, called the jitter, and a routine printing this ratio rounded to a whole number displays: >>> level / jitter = 250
